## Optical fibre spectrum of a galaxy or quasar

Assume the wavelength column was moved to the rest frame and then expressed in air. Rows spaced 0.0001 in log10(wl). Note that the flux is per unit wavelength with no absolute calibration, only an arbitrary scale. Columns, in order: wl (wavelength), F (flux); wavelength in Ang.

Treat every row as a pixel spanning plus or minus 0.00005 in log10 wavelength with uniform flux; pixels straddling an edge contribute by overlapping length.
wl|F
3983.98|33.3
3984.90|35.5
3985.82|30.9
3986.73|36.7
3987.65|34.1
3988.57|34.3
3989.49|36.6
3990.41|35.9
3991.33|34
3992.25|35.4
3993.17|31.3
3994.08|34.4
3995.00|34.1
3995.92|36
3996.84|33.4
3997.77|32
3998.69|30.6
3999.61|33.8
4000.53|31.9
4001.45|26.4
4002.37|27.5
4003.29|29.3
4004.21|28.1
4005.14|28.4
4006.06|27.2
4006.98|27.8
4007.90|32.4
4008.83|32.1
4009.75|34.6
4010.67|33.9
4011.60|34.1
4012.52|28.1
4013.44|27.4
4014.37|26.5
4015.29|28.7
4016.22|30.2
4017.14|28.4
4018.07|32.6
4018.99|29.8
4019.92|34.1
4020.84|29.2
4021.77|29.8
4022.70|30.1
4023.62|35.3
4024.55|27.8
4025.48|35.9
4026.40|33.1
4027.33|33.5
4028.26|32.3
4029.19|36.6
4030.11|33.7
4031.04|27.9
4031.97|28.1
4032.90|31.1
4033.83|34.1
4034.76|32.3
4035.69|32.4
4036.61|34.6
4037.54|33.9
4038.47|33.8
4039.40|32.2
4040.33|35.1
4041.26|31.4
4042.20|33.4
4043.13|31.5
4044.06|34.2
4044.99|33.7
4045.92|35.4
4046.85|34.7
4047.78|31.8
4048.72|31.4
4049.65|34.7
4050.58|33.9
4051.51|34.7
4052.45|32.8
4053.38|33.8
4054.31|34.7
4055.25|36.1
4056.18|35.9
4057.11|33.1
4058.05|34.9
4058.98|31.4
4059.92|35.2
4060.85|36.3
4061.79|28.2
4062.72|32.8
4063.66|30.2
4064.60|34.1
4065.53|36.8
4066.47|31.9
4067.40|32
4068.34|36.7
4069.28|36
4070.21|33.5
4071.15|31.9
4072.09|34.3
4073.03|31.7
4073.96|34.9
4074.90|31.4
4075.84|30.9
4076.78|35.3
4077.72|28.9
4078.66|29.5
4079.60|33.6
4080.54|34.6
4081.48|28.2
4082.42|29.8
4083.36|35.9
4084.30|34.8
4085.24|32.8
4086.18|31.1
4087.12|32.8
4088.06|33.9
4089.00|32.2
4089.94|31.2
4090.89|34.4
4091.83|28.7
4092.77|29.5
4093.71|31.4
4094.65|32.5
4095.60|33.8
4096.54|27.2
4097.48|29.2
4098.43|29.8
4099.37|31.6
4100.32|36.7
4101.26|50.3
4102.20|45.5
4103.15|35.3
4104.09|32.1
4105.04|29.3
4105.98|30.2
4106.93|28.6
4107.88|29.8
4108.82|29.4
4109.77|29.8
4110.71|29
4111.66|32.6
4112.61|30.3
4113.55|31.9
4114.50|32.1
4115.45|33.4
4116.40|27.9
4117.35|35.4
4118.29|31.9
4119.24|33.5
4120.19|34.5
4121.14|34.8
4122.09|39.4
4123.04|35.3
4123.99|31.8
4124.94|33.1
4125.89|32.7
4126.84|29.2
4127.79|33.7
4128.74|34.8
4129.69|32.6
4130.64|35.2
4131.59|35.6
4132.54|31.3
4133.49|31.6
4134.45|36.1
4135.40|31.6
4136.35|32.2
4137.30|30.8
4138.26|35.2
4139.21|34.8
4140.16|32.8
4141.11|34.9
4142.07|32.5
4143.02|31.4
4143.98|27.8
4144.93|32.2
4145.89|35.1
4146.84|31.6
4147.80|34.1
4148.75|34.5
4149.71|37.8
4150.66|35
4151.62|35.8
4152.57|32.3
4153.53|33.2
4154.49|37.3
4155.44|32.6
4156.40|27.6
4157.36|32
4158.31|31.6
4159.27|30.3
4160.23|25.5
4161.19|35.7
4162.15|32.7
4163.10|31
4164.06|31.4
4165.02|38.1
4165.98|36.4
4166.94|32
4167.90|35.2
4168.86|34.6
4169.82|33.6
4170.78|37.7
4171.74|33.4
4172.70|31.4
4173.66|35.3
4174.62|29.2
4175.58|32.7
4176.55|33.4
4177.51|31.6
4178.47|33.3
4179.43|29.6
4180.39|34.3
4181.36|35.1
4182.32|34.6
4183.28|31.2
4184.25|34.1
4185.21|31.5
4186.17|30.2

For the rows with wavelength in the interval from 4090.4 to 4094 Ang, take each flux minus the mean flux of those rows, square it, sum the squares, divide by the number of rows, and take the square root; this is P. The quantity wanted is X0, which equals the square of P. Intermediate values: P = 2.2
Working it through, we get 4.8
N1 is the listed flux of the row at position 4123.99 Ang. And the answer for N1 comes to 31.8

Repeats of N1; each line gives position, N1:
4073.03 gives 31.7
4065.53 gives 36.8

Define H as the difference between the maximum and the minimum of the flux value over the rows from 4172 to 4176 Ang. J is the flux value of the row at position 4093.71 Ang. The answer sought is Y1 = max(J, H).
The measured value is 31.4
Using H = 6.1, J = 31.4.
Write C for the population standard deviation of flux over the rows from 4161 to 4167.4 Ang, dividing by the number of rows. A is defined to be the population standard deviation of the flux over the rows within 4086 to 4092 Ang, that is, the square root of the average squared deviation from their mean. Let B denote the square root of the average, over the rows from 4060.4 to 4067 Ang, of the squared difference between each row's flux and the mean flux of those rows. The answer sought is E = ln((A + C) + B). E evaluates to 1.98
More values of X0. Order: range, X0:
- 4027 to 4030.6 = 2.5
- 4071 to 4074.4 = 2.0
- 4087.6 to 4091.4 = 1.7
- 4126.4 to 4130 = 4.4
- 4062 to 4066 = 5.7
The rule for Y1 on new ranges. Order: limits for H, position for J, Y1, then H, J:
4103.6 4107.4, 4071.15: 31.9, 3.5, 31.9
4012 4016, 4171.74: 33.4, 2.2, 33.4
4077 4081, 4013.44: 27.4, 5.7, 27.4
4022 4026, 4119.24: 33.5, 8.1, 33.5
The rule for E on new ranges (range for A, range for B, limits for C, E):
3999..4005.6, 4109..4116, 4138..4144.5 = 1.85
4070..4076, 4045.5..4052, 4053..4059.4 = 1.49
